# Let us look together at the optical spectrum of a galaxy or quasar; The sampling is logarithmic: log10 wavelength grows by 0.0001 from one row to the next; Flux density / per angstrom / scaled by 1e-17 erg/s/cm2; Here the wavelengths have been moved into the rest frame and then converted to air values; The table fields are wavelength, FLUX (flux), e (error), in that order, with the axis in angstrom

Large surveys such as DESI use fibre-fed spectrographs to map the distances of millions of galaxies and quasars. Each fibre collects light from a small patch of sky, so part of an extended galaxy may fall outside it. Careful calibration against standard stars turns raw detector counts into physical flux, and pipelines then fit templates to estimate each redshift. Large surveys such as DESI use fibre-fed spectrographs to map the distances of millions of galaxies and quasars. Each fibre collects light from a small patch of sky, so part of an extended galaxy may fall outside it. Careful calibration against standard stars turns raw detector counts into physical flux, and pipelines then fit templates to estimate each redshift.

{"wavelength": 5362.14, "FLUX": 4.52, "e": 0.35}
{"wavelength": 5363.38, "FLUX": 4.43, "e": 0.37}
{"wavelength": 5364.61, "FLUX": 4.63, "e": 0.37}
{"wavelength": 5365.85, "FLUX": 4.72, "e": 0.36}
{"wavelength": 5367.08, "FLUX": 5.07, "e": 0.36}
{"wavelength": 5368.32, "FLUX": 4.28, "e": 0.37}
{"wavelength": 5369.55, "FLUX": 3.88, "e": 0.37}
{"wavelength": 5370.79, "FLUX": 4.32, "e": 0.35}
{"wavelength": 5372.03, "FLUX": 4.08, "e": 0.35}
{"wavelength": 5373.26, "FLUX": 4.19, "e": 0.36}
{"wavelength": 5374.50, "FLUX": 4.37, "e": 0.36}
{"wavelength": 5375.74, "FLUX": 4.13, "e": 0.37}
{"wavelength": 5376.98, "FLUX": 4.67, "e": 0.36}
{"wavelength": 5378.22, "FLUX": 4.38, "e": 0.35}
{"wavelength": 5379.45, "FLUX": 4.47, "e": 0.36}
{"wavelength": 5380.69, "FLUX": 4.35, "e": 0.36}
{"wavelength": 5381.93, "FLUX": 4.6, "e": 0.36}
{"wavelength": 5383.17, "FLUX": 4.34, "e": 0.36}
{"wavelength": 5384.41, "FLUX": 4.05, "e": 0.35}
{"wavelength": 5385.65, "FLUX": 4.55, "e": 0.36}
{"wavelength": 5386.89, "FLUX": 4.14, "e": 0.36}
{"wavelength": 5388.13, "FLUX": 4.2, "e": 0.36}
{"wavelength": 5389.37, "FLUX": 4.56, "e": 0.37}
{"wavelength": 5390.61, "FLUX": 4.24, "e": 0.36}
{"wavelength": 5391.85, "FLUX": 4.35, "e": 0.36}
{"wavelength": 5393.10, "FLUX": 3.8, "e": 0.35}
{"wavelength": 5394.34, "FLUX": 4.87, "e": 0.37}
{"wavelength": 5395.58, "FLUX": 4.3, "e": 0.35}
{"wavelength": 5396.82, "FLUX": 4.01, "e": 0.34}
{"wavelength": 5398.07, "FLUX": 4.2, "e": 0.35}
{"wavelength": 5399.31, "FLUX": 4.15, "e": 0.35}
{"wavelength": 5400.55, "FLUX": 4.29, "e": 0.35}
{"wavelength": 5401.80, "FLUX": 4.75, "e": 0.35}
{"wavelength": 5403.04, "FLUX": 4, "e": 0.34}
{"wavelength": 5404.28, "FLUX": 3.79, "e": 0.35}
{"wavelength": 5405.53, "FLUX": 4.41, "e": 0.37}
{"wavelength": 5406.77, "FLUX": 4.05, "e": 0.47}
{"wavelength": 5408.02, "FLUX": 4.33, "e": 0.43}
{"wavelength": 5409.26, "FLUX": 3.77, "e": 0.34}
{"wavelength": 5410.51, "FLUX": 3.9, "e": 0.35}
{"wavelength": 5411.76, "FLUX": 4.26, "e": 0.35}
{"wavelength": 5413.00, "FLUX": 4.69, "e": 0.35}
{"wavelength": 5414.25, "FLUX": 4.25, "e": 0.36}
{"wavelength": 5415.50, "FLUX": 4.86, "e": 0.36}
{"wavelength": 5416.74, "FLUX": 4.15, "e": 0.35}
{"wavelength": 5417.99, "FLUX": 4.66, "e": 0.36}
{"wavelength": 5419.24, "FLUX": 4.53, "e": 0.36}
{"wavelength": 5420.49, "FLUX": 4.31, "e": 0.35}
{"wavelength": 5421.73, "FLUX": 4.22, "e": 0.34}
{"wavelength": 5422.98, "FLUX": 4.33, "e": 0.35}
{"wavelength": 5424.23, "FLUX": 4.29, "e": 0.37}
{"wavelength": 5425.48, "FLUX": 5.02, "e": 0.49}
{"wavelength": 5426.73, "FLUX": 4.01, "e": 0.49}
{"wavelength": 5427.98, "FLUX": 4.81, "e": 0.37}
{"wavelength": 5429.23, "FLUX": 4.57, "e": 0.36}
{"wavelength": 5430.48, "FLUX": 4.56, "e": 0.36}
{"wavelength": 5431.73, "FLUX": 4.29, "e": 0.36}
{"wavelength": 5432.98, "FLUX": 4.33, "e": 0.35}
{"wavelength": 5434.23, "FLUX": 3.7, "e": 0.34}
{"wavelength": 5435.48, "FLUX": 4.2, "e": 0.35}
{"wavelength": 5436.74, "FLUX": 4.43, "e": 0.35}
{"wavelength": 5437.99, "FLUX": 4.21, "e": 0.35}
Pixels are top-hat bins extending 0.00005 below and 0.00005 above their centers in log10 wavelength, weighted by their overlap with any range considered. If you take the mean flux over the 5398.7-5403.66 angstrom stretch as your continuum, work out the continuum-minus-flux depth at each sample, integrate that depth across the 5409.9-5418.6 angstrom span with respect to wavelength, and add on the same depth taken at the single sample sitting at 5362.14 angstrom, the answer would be -1.1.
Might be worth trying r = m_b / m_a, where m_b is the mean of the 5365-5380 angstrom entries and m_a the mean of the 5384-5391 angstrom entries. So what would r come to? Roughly 1.02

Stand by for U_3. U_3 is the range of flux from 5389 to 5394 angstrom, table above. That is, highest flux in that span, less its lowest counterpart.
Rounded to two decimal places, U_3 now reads 0.76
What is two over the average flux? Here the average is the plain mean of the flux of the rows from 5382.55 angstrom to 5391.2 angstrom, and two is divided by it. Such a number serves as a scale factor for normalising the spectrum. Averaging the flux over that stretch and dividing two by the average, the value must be 0.465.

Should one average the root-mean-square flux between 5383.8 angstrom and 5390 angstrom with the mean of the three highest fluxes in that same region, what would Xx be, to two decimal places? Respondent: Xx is 4.37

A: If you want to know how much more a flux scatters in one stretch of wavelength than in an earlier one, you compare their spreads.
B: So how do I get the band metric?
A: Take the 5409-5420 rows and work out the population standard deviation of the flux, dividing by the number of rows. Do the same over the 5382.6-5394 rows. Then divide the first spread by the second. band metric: 1.54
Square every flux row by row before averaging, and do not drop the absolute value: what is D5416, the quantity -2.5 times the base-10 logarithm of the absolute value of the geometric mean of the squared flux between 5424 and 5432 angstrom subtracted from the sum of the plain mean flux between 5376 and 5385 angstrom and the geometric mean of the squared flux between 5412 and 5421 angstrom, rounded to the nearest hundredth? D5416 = -1.59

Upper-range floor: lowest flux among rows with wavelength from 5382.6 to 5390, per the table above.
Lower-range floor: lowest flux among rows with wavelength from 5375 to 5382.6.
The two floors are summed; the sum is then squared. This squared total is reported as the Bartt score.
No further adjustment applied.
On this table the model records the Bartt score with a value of 66.9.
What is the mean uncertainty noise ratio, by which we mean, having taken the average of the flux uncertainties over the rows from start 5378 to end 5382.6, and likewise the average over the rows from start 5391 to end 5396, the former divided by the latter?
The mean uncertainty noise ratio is 1.00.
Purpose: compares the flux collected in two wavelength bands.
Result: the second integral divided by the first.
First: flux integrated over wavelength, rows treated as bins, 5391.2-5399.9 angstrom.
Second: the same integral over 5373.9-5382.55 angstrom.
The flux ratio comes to 1.04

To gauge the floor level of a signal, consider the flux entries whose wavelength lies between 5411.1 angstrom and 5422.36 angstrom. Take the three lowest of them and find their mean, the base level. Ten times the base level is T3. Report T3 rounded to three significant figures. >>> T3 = 42.1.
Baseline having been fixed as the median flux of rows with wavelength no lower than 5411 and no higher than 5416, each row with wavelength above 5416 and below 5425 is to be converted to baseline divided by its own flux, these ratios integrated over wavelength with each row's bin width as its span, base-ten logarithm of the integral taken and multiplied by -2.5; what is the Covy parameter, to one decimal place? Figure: -2.4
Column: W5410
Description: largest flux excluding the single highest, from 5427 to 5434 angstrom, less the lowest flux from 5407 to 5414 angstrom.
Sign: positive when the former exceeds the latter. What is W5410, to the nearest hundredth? 0.80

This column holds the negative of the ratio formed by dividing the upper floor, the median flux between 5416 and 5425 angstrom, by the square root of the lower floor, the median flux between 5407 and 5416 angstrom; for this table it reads -2.088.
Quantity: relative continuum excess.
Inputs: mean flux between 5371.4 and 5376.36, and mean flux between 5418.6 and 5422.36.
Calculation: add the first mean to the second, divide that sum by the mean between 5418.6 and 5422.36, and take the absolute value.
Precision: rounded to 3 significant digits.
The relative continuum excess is 1.96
